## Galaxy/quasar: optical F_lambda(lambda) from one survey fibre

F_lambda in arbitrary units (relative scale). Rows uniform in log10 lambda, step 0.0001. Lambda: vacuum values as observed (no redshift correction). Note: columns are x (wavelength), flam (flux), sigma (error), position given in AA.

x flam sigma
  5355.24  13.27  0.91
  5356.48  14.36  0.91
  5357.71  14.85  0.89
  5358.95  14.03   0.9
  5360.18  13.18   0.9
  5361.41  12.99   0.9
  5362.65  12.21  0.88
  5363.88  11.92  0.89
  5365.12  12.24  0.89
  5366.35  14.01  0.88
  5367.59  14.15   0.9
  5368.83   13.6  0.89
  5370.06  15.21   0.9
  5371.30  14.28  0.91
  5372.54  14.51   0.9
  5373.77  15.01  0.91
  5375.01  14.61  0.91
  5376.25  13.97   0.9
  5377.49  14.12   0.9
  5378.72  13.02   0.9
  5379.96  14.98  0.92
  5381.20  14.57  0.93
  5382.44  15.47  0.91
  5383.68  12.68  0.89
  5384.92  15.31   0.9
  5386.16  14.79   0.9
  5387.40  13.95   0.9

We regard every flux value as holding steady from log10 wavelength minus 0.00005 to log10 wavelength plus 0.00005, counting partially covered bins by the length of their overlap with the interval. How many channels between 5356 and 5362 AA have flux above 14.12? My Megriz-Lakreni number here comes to 2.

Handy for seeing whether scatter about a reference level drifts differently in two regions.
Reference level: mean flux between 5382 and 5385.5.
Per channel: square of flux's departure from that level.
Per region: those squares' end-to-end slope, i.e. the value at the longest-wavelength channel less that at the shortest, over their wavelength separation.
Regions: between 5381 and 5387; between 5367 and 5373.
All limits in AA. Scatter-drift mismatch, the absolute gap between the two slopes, 0.04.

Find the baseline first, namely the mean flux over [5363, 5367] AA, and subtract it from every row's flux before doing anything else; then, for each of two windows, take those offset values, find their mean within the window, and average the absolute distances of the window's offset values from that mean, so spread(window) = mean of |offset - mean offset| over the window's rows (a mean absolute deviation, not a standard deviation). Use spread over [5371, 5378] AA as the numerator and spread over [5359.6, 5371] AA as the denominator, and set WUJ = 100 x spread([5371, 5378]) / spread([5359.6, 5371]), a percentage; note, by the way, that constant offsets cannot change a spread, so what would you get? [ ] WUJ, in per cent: 34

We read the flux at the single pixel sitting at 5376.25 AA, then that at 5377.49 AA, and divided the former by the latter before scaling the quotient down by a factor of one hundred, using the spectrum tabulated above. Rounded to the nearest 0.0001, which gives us 0.0099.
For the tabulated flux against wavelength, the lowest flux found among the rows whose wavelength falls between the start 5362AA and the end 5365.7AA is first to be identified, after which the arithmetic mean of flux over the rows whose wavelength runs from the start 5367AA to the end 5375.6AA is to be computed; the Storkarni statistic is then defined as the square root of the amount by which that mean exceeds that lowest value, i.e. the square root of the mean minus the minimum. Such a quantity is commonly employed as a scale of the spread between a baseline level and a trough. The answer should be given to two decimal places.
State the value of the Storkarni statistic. 1.60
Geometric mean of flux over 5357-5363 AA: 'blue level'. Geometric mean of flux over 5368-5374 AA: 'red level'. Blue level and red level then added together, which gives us 27.9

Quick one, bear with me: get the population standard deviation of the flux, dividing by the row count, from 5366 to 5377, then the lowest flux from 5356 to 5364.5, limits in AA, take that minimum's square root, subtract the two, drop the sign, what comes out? 2.97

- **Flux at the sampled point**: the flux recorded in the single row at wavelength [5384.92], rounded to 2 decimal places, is 15.31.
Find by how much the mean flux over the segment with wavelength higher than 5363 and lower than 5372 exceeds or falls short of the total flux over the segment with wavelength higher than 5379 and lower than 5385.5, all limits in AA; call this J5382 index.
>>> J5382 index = -59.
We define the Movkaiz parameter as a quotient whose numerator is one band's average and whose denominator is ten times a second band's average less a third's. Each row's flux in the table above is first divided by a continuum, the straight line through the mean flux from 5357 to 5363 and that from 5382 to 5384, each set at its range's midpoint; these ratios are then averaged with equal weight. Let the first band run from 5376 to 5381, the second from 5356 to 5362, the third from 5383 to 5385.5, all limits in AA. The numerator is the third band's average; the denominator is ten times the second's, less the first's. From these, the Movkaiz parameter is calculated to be 0.106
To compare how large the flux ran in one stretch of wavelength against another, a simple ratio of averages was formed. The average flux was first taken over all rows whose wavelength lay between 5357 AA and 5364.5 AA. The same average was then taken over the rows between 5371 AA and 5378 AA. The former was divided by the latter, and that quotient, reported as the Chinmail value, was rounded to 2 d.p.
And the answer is 0.92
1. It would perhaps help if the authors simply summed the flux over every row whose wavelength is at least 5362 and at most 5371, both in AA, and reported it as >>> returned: 93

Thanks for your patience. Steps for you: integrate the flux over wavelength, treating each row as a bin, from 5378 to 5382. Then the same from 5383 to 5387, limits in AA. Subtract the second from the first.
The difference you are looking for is 0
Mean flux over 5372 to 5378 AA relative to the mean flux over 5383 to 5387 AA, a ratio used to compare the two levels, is 1.01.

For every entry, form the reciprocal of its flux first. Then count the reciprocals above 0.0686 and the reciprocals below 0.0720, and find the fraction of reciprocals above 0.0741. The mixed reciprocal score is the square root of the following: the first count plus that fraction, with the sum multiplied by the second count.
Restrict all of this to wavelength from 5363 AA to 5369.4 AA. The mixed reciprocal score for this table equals 3.3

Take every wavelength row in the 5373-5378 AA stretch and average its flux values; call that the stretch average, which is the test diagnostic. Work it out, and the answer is 14.4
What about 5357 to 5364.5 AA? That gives 13.2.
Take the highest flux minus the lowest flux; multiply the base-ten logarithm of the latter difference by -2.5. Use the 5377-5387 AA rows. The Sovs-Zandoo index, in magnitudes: -1.1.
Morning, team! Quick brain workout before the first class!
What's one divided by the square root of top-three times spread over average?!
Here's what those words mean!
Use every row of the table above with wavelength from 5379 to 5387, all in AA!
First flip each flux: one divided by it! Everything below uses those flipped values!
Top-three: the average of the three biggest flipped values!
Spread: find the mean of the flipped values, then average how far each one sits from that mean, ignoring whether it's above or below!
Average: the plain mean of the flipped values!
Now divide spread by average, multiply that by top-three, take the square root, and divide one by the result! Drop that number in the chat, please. 16.8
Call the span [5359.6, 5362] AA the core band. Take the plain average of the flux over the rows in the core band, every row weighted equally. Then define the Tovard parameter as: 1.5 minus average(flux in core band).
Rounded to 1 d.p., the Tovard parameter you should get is -11.6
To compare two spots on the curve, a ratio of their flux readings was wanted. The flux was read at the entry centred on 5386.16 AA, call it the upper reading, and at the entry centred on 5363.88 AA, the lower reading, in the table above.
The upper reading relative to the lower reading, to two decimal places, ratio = 1.24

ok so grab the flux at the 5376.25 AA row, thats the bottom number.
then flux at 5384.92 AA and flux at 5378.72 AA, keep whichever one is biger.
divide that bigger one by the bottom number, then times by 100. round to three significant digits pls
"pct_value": 110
